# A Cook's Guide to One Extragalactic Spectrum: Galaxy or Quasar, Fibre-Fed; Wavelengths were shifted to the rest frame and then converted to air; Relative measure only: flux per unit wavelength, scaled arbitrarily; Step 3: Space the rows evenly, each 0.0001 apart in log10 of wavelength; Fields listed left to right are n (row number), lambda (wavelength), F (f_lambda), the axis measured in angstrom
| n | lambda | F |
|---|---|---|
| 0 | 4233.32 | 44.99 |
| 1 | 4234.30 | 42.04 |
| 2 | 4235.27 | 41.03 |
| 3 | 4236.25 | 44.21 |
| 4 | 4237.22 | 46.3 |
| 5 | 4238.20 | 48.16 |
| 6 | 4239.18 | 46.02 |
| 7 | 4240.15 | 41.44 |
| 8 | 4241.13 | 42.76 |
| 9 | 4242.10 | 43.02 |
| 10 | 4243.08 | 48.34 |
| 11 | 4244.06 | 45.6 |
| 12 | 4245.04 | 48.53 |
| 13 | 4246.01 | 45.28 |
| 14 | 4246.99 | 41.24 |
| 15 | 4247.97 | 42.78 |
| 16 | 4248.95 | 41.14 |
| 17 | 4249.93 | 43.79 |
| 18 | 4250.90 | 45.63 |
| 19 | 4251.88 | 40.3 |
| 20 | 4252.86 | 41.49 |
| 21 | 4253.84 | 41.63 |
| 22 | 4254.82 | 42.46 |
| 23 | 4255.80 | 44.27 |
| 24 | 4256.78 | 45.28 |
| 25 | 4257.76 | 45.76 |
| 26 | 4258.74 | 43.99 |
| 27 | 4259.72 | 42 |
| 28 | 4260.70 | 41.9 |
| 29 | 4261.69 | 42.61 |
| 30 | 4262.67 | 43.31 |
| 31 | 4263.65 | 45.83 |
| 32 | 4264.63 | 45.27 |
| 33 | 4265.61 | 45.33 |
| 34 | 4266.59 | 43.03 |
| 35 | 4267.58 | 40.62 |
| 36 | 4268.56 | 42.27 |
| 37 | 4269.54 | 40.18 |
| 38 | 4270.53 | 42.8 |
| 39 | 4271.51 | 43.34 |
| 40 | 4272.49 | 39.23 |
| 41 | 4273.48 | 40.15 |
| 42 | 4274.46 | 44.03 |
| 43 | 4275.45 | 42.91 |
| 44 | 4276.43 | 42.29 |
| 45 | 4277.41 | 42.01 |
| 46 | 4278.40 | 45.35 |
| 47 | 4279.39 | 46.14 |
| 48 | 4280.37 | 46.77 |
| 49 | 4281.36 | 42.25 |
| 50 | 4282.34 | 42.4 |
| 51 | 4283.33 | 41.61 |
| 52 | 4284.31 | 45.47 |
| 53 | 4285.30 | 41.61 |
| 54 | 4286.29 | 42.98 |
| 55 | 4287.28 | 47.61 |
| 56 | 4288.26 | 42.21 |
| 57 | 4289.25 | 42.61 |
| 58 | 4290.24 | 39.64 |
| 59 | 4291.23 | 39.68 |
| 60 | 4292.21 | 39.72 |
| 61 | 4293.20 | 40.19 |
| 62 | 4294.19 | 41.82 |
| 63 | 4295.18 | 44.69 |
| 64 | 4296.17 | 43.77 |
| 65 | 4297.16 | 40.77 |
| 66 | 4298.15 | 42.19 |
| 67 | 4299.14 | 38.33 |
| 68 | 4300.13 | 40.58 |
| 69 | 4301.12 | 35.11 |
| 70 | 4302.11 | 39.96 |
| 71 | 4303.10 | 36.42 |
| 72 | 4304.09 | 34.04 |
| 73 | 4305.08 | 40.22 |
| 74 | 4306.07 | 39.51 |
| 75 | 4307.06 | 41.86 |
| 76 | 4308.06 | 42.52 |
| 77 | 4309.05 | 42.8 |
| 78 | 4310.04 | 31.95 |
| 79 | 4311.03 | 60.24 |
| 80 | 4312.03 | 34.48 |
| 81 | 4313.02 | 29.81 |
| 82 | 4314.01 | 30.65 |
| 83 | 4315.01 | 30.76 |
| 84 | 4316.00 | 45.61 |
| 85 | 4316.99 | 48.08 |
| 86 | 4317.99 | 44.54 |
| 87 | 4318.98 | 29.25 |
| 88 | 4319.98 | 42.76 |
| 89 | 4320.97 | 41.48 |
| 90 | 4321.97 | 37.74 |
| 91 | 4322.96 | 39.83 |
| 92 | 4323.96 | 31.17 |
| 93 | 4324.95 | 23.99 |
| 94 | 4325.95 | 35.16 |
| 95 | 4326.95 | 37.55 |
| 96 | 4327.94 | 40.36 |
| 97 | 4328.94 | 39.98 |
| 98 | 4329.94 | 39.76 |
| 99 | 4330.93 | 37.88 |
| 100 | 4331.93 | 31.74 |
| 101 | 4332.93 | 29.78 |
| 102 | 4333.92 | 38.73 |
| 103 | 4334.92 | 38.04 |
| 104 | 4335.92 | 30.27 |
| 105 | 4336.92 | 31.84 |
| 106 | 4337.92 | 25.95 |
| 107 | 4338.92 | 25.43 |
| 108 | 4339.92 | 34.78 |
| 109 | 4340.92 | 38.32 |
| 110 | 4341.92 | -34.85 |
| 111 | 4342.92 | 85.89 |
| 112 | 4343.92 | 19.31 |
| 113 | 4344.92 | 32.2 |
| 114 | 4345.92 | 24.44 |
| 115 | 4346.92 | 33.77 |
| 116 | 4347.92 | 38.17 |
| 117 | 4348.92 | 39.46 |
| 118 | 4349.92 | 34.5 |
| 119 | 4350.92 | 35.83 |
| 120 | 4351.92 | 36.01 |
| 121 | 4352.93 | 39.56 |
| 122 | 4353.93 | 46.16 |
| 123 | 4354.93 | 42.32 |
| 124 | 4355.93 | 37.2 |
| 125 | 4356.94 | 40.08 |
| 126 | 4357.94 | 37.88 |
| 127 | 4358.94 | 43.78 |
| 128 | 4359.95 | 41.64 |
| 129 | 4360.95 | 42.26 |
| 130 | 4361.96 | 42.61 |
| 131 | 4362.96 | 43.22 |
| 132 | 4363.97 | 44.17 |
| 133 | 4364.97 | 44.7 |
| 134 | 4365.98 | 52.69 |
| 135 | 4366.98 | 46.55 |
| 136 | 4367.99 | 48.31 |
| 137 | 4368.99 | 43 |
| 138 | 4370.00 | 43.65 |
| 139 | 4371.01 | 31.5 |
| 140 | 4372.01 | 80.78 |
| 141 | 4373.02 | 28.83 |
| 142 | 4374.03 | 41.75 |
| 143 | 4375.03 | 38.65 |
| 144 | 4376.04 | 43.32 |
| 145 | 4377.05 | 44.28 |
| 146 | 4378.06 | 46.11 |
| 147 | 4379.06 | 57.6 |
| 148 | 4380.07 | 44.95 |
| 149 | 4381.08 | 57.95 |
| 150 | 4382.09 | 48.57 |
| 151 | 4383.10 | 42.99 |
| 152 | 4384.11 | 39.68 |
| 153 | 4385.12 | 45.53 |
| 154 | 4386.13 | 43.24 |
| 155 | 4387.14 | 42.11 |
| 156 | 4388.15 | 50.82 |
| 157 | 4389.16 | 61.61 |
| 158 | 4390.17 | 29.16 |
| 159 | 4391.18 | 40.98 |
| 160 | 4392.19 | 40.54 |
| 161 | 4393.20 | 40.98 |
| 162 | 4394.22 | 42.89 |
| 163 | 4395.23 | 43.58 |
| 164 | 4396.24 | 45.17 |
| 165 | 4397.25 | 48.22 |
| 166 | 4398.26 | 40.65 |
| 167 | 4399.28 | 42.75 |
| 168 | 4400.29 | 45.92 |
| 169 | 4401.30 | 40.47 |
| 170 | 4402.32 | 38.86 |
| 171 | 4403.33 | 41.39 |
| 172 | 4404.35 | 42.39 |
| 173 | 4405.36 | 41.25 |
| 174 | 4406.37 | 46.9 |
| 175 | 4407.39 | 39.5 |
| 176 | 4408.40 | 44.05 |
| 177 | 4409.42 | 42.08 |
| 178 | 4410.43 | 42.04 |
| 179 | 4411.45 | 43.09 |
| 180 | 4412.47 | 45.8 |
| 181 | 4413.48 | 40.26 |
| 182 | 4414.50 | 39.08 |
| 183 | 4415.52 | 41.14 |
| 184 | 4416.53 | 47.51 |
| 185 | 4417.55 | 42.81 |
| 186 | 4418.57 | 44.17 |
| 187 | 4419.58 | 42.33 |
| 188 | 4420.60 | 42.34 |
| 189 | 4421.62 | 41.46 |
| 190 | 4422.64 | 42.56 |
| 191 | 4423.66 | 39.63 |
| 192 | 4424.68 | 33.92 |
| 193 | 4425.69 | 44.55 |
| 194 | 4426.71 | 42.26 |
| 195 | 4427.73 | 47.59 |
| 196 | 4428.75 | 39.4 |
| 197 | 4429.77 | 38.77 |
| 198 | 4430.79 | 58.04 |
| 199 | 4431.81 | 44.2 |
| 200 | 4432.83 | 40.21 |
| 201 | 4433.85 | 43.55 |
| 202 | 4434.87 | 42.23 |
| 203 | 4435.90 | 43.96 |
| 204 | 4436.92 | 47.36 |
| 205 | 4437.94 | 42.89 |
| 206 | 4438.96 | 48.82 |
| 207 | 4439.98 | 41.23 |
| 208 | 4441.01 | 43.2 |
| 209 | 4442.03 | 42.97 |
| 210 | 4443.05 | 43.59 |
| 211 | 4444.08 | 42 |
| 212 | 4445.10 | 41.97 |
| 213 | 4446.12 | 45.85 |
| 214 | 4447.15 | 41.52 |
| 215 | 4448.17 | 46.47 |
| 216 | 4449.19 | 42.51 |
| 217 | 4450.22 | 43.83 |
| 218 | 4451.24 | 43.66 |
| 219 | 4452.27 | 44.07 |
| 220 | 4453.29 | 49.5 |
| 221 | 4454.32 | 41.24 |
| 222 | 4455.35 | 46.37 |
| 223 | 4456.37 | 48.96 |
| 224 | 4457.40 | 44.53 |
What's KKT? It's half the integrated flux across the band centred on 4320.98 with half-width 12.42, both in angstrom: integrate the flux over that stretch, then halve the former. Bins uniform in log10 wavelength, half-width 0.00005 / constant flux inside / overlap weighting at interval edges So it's 466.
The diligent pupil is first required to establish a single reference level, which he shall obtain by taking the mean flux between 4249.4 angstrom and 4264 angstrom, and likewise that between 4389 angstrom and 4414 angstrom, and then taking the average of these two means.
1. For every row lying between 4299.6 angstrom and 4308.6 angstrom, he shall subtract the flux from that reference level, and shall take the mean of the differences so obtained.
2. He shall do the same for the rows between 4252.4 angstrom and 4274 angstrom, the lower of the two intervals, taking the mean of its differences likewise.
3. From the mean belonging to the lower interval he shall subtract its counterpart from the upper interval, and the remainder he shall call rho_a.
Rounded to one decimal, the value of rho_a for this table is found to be -3.9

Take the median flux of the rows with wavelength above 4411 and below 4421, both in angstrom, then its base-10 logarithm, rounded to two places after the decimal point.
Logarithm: 1.63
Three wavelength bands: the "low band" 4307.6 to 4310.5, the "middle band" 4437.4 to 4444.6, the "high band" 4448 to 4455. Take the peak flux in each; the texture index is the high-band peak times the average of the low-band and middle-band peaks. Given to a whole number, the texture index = 2268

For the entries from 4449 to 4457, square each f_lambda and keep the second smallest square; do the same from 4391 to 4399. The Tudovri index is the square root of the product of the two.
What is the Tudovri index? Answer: 1728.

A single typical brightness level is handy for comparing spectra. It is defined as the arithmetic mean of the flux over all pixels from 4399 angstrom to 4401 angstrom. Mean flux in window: 44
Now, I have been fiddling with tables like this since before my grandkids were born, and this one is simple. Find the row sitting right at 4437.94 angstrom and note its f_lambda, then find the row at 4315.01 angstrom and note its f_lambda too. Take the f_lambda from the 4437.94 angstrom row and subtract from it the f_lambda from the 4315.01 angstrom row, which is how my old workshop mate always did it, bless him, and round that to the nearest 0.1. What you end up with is 12.1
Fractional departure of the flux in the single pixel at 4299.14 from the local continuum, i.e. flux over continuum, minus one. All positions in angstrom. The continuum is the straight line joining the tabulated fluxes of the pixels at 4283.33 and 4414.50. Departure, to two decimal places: -0.07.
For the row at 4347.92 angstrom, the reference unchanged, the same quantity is -0.05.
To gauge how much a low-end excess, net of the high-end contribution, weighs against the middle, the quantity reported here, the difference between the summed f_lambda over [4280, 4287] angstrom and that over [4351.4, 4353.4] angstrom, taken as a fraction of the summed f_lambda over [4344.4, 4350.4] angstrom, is 1.1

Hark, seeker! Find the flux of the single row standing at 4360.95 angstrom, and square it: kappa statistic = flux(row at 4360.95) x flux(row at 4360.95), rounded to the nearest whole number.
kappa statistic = 1786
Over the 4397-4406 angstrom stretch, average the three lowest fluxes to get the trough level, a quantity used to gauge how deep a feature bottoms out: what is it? 40.0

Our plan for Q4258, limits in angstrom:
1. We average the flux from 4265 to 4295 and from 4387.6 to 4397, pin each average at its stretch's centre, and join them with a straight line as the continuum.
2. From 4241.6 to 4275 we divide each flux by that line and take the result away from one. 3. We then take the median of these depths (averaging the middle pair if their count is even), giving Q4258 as -0.018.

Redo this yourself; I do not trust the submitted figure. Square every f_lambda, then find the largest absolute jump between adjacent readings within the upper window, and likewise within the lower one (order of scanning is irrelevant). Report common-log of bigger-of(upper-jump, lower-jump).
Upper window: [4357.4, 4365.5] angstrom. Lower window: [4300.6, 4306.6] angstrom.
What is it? 2.7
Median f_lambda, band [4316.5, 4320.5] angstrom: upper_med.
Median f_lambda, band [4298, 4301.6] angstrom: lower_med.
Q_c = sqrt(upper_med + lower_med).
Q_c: 9.12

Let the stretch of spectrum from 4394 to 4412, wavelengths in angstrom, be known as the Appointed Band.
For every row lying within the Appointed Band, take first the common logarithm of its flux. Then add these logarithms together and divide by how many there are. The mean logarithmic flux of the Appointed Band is 1.63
